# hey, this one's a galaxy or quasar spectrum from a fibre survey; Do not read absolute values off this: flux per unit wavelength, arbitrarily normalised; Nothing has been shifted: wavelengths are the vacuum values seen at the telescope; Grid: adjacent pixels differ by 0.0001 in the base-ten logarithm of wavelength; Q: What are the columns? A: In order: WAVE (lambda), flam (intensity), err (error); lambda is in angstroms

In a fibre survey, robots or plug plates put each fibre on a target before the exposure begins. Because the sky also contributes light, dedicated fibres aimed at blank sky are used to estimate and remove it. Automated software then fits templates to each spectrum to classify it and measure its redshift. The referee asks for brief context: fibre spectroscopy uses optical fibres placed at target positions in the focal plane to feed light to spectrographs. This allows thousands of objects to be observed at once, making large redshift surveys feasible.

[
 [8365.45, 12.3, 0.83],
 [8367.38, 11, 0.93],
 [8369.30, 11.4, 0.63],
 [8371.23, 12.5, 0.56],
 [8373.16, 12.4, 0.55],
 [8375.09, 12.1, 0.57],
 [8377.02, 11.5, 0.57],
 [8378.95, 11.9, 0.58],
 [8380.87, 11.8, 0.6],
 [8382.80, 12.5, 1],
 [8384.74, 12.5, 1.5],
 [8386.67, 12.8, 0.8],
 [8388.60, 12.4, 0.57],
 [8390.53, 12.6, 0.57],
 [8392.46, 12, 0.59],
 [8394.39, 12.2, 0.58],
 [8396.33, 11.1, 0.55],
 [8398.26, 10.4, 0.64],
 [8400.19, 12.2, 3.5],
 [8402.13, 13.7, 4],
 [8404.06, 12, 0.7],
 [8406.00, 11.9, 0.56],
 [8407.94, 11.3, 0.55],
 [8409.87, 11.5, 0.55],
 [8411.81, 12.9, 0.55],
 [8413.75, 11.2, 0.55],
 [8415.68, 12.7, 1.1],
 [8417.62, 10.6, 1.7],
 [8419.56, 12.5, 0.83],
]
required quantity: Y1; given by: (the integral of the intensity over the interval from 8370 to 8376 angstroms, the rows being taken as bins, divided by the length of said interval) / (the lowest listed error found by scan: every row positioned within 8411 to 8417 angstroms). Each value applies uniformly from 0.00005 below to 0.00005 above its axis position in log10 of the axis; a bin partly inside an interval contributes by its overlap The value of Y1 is 22.3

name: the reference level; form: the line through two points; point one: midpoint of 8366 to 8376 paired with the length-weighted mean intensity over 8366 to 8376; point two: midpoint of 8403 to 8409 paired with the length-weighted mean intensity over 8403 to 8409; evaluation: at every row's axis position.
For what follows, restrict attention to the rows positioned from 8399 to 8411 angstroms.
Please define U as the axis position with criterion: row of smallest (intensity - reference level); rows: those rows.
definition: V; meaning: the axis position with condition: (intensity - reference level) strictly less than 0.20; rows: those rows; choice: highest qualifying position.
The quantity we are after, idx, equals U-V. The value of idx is -1.9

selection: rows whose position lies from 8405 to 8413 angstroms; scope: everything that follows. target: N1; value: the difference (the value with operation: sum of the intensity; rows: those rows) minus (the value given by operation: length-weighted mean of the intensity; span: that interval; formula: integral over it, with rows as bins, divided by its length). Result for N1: 35.7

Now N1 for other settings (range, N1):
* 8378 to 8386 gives 36.5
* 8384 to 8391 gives 37.7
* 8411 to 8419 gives 35.5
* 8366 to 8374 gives 35.5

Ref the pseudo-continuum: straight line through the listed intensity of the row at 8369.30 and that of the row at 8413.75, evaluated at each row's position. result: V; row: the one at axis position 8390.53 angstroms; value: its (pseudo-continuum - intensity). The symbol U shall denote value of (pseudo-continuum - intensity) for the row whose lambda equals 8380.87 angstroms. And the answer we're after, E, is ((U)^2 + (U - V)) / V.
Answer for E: -0.8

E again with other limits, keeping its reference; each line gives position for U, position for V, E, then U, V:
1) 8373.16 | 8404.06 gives -1.0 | -1.02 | -0.8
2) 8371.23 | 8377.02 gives -1.9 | -1.11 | -0.1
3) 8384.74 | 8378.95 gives -1.4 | -1.17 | -0.5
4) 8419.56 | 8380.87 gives -2.0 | -1.33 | -0.5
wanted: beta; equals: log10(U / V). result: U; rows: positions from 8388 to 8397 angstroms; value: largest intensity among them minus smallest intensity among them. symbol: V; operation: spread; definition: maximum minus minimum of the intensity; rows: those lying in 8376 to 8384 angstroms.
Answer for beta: 0.2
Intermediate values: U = 1.5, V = 1.0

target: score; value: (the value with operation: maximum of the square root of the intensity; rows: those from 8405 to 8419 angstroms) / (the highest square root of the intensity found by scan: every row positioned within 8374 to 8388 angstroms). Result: 1.00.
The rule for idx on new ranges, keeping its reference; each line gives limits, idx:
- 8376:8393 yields -15.4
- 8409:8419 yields 0.0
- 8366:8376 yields -1.9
